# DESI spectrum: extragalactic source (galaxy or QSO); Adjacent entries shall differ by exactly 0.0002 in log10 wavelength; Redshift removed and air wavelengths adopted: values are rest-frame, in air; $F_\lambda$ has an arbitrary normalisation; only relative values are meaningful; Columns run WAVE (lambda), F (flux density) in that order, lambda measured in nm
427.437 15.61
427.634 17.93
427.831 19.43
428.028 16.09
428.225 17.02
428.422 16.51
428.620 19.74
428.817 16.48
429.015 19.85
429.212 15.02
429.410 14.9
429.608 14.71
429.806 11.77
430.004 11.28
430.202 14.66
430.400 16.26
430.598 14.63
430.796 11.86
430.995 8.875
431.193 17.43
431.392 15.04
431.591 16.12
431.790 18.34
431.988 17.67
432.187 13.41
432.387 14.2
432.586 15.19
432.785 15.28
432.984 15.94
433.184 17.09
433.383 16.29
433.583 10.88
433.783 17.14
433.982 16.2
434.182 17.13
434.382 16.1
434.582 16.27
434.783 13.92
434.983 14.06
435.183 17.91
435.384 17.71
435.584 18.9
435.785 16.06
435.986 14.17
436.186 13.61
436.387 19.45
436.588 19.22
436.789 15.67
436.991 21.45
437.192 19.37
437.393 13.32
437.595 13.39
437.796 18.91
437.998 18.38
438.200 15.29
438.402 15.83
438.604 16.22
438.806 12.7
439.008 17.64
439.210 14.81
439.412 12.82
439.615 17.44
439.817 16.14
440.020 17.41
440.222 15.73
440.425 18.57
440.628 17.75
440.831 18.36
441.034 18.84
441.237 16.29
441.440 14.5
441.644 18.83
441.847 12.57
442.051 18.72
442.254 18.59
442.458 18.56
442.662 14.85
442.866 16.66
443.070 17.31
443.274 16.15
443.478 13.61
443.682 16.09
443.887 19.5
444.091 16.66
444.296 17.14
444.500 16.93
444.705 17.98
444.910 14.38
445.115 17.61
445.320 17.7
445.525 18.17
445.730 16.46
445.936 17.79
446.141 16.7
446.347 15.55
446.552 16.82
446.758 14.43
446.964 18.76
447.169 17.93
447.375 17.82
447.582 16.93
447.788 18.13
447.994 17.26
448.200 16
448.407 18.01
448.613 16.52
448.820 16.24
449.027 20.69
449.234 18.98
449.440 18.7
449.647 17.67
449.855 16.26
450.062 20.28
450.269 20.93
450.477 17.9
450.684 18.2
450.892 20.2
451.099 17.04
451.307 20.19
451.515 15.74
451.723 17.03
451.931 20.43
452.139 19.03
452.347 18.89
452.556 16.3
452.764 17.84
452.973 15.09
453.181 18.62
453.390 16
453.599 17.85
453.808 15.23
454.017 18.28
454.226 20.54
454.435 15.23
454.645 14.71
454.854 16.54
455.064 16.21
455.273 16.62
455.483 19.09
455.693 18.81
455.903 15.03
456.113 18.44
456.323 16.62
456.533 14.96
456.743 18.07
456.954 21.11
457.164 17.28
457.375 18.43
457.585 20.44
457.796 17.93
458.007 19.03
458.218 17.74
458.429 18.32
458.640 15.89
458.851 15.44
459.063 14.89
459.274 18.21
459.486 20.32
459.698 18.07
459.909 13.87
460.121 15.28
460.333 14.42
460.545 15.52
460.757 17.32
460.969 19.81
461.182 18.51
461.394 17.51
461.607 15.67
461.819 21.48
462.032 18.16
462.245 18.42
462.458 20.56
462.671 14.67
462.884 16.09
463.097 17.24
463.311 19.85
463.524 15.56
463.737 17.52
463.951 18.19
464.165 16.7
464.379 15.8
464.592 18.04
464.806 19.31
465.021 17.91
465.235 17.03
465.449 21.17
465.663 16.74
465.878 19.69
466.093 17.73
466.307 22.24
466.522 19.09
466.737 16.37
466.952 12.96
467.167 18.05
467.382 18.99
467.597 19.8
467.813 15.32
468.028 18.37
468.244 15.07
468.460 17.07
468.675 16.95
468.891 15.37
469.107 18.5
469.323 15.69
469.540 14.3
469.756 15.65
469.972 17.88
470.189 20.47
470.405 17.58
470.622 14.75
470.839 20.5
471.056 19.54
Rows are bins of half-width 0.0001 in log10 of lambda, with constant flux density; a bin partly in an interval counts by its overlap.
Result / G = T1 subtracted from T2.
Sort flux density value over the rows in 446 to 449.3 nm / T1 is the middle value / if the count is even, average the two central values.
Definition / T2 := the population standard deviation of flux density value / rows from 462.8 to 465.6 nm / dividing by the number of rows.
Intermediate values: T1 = 17.1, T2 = 1.57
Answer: -15.5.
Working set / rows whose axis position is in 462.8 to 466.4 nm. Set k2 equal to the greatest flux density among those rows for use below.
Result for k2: 22.24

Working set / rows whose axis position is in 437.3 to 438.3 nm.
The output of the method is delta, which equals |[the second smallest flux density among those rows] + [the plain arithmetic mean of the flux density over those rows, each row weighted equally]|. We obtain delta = 29.2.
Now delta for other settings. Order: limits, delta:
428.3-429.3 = 34.0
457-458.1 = 36.6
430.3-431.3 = 25.7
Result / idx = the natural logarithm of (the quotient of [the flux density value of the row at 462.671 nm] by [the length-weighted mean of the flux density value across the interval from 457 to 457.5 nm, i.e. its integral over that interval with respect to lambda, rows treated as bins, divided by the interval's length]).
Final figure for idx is -0.23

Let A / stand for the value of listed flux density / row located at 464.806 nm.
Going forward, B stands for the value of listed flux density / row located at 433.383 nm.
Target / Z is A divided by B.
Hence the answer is 1.2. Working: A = 19.31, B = 16.29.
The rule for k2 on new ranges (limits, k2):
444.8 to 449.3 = 20.69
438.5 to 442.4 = 18.84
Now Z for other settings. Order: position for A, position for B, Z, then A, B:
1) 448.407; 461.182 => 1.0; 18.01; 18.51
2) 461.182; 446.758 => 1.3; 18.51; 14.43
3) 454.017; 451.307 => 0.9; 18.28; 20.19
